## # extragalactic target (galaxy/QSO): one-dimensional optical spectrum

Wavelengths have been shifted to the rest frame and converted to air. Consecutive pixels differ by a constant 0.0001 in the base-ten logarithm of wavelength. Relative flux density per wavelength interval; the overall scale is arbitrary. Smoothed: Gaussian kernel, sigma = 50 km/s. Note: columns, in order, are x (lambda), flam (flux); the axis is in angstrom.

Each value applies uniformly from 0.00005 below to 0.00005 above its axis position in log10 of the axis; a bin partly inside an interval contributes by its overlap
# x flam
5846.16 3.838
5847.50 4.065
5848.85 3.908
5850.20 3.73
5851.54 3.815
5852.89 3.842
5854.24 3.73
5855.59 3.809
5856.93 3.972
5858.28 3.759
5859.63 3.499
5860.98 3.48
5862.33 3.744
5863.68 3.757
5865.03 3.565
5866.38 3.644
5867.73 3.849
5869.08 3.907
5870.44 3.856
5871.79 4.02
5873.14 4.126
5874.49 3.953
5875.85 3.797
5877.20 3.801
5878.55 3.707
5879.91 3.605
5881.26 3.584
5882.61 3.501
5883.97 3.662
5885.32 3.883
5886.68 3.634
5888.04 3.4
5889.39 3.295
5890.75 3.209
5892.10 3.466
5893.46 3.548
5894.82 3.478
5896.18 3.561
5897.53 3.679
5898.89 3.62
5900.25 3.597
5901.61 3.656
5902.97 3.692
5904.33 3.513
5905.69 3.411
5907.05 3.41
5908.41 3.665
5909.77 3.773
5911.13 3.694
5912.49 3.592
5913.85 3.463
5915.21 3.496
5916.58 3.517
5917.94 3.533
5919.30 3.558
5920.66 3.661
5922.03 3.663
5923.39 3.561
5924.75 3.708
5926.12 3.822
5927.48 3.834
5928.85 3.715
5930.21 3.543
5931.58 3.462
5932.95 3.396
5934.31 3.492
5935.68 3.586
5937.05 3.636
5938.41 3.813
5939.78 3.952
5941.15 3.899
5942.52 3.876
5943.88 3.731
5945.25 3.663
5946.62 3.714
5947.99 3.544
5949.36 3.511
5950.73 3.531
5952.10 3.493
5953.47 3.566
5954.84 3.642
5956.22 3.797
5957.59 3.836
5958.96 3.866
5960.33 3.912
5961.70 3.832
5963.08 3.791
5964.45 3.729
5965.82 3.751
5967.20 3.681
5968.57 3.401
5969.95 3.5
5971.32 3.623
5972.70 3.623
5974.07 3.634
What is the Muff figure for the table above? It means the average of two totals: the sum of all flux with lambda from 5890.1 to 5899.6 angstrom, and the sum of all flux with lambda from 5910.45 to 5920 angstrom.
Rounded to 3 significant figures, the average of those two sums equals 24.7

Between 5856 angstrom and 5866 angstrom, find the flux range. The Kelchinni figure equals 0.49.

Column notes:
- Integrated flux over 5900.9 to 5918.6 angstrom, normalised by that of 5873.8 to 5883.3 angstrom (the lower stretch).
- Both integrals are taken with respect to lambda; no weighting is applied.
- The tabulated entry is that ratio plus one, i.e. 2.8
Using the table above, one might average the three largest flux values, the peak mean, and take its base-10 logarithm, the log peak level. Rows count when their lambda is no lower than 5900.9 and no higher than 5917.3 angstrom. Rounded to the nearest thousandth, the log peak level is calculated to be 0.571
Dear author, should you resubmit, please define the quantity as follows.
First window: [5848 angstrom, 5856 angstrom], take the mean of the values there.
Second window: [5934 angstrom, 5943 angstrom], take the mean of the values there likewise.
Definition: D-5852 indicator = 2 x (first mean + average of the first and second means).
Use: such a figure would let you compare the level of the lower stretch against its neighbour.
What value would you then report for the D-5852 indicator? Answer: 15.2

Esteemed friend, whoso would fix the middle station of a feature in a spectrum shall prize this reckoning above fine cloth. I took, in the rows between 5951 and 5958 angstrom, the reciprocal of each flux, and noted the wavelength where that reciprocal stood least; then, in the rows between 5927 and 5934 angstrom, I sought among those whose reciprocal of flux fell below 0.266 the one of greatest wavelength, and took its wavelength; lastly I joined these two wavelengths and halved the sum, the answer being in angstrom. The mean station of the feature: 5942.5 angstrom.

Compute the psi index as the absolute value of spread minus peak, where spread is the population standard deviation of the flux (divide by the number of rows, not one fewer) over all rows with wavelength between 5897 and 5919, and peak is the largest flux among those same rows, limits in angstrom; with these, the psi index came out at 3.67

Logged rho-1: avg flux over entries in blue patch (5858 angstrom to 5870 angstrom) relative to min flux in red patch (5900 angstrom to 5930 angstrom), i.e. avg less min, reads 0.28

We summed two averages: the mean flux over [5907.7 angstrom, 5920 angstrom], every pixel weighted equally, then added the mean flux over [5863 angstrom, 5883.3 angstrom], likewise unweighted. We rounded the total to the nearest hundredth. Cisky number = 7.37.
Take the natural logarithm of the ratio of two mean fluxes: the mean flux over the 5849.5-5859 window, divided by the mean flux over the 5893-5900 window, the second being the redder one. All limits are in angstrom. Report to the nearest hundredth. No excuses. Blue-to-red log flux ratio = 0.06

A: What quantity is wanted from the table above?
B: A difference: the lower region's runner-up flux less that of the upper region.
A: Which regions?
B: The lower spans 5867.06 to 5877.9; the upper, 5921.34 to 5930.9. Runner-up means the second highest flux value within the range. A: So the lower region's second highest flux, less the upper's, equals 0.198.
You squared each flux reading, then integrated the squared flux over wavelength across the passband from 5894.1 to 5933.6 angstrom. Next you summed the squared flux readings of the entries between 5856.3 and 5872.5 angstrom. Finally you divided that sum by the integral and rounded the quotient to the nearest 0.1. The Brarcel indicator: 0.3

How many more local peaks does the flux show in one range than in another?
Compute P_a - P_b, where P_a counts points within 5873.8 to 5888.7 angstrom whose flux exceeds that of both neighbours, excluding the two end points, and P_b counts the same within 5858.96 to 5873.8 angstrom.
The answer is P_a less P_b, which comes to 0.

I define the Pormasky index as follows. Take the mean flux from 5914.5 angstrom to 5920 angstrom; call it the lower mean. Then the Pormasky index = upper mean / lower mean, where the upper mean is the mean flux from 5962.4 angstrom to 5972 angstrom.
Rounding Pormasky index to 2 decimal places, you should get 1.03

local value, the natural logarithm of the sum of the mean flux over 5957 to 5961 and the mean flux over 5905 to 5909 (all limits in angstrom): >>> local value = 2.00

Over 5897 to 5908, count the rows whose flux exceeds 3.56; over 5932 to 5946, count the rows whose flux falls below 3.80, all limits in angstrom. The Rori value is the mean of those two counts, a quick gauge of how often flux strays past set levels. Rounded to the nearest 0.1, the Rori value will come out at 5.5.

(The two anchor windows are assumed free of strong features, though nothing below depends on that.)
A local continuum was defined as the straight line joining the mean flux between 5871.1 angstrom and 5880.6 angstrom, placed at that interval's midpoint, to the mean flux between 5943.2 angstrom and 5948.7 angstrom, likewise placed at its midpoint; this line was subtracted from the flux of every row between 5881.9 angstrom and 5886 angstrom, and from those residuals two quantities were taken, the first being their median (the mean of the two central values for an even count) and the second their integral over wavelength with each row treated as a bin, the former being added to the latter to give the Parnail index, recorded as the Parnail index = -0.8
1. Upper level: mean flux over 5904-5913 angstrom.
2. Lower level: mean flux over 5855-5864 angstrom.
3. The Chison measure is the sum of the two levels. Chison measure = 7.30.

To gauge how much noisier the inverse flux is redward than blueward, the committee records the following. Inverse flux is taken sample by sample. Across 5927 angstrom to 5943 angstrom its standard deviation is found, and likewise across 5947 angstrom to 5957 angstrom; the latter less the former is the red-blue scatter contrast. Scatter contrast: -0.006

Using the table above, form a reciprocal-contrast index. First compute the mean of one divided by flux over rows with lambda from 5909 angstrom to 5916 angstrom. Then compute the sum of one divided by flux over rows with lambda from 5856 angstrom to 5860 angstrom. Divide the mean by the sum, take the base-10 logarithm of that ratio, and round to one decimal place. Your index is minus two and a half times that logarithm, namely 1.2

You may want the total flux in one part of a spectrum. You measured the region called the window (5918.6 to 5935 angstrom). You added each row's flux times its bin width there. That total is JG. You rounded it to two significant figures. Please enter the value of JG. 59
